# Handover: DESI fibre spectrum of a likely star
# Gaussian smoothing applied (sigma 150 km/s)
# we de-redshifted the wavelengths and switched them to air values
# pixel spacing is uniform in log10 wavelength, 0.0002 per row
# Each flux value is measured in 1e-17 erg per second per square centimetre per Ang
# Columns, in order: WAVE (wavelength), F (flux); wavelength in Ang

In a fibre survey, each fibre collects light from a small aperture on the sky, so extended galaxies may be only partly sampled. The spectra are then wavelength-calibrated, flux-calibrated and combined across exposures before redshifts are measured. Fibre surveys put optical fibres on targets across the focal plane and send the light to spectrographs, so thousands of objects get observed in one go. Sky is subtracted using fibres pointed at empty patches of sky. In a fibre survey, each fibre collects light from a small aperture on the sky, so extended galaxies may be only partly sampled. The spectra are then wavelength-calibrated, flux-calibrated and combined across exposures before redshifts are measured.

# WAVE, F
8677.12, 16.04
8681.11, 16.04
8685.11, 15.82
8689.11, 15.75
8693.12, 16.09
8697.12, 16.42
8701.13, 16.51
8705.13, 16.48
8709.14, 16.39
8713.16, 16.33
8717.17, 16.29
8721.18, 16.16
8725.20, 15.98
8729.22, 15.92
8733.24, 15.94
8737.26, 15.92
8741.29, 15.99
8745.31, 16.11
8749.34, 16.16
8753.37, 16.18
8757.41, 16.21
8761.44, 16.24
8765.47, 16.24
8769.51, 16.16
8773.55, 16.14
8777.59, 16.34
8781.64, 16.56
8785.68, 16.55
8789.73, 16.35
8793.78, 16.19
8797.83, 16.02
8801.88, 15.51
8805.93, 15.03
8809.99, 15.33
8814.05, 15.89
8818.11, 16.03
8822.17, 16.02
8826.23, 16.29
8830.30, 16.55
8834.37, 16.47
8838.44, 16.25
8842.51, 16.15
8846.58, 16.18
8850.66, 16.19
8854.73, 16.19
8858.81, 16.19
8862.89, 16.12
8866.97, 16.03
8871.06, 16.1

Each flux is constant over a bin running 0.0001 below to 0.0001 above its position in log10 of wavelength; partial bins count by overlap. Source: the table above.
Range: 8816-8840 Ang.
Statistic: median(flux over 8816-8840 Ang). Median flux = 16.3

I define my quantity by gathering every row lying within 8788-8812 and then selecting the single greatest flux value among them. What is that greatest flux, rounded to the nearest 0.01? 16.35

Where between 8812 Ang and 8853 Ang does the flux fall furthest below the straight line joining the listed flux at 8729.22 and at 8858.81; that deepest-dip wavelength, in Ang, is 8814.05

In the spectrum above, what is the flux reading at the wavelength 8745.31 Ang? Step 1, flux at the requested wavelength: 16.11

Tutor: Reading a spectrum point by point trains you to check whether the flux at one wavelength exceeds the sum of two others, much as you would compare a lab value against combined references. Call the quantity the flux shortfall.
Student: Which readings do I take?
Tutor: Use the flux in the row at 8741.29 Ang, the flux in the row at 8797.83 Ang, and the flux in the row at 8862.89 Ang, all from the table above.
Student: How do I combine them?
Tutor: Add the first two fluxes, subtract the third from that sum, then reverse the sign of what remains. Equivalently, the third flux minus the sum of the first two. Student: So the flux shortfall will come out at -15.9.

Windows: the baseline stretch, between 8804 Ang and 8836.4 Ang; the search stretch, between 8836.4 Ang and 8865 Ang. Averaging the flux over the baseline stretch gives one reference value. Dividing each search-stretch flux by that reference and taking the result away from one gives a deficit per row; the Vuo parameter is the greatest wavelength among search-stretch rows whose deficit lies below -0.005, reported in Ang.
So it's 8862.89 Ang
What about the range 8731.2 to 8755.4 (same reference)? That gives 8753.37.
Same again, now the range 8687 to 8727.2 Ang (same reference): 8721.18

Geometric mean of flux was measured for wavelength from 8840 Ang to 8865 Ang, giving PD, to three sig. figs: 16.2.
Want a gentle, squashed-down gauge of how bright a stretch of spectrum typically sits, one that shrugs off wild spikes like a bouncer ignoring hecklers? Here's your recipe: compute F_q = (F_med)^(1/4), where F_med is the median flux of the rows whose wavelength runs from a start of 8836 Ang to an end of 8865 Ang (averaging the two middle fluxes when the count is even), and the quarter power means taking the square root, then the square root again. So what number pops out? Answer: 2.006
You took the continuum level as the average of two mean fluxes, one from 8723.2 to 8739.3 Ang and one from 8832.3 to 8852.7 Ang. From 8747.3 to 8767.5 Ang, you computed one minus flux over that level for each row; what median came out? -0.007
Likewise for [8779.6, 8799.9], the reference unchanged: -0.016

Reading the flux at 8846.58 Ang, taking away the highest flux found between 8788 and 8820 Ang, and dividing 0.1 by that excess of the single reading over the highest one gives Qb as -0.6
